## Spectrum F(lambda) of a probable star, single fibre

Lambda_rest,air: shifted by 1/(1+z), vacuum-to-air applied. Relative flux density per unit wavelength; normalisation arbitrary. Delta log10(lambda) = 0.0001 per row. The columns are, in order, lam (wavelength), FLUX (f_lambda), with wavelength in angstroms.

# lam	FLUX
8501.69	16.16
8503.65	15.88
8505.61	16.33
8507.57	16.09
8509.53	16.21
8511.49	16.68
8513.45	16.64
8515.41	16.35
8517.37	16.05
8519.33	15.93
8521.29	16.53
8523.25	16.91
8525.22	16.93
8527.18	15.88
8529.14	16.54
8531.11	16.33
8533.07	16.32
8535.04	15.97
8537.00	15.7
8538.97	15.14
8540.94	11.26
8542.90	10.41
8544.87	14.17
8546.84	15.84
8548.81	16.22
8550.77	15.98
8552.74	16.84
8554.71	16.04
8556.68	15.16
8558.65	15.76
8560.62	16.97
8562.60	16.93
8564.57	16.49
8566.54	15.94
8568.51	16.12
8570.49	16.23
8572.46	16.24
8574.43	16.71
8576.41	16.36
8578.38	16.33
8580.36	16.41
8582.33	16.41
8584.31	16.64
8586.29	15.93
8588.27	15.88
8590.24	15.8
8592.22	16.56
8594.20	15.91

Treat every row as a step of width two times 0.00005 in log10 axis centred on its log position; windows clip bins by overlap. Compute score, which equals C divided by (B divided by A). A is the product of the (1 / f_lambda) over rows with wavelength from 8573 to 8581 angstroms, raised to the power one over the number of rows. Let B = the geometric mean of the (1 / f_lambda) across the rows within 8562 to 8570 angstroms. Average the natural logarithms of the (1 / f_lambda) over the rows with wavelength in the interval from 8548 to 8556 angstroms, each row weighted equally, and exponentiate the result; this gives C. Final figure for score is 0.0612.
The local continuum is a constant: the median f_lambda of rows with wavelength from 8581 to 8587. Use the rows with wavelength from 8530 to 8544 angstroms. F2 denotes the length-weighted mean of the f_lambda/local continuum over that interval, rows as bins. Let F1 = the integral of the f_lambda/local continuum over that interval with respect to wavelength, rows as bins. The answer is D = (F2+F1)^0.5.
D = 3.64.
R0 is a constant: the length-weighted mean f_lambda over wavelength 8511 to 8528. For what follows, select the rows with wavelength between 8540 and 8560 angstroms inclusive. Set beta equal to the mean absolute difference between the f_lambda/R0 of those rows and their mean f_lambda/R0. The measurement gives 0.103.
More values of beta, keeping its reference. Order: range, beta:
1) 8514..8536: 0.017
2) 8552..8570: 0.030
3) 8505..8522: 0.013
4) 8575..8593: 0.016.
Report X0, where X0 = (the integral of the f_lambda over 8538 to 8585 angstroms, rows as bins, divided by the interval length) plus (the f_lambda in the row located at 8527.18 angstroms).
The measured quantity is 31.6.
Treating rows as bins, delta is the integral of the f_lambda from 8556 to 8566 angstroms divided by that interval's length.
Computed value 16.28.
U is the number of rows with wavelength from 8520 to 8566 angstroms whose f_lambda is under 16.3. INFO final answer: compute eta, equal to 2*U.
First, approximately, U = 13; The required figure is 26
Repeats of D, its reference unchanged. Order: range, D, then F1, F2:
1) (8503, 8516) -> 3.73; 12.9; 0.994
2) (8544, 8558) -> 3.80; 13.5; 0.961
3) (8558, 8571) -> 3.74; 13.0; 0.997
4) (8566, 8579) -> 3.73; 12.9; 0.993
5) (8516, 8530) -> 3.87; 14.0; 0.999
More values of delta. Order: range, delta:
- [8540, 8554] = 14.44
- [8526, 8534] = 16.30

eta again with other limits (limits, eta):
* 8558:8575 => 10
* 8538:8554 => 14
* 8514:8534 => 6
